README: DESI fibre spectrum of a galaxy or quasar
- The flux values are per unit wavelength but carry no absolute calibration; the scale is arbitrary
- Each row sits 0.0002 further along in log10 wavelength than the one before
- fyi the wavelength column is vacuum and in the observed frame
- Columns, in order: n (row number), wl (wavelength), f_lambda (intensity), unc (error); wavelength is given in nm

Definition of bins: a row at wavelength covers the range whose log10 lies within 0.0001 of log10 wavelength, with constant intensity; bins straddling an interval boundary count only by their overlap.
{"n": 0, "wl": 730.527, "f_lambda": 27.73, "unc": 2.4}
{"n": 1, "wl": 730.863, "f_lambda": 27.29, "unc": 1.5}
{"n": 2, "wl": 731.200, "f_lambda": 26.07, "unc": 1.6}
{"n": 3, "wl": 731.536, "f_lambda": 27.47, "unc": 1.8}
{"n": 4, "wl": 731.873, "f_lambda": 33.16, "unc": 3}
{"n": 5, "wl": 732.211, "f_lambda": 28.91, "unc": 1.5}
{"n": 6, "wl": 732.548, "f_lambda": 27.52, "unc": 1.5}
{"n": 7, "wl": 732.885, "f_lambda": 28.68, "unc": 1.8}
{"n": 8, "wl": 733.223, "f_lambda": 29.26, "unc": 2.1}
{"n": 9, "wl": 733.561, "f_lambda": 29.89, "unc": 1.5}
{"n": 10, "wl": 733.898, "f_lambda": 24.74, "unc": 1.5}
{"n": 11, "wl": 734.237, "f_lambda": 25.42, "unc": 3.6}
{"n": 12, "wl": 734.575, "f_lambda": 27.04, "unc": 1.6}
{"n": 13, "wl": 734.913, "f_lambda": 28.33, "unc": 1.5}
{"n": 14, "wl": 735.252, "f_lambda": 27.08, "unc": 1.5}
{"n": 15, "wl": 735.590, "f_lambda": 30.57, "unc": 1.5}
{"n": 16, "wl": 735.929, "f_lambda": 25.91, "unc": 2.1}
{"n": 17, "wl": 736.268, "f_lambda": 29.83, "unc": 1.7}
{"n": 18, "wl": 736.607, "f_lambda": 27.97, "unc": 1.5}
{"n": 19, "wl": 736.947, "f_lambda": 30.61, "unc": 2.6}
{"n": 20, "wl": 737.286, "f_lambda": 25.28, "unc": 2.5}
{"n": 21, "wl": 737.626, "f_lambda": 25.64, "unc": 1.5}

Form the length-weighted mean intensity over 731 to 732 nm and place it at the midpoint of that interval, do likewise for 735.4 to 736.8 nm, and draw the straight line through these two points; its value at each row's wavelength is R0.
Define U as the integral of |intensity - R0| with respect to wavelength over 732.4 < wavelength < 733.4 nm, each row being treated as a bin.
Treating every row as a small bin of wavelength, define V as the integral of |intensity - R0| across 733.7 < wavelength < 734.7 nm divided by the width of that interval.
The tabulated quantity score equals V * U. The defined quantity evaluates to 1.7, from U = 0.6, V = 2.90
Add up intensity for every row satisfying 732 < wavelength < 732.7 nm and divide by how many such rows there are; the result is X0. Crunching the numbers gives 28.2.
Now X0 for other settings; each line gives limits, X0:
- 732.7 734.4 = 27.6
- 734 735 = 26.9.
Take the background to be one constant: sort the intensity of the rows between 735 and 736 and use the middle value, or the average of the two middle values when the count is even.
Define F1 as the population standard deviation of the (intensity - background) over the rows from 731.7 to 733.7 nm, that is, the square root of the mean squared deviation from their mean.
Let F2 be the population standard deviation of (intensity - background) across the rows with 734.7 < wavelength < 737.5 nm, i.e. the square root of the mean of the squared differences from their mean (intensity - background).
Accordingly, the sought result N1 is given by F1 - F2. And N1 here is -0.2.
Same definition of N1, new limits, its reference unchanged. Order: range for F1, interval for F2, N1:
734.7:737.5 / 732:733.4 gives 1.3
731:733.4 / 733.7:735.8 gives 0.2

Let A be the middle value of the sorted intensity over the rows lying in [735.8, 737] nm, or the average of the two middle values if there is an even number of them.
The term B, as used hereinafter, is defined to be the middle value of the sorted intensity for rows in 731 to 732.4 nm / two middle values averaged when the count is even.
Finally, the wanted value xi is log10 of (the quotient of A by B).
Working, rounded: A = 28.9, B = 28.2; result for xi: 0.011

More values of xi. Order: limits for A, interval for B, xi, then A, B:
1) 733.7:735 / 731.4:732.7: -0.032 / 26.2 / 28.2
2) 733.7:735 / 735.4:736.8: -0.042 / 26.2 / 28.9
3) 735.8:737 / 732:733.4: 0.002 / 28.9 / 28.8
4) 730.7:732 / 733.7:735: 0.019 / 27.4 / 26.2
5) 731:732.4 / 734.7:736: 0.008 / 28.2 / 27.7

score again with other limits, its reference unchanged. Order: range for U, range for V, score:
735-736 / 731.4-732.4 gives 3.7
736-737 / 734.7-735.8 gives 1.8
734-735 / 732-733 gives 1.3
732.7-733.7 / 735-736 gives 1.1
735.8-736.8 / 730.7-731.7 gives 2.6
